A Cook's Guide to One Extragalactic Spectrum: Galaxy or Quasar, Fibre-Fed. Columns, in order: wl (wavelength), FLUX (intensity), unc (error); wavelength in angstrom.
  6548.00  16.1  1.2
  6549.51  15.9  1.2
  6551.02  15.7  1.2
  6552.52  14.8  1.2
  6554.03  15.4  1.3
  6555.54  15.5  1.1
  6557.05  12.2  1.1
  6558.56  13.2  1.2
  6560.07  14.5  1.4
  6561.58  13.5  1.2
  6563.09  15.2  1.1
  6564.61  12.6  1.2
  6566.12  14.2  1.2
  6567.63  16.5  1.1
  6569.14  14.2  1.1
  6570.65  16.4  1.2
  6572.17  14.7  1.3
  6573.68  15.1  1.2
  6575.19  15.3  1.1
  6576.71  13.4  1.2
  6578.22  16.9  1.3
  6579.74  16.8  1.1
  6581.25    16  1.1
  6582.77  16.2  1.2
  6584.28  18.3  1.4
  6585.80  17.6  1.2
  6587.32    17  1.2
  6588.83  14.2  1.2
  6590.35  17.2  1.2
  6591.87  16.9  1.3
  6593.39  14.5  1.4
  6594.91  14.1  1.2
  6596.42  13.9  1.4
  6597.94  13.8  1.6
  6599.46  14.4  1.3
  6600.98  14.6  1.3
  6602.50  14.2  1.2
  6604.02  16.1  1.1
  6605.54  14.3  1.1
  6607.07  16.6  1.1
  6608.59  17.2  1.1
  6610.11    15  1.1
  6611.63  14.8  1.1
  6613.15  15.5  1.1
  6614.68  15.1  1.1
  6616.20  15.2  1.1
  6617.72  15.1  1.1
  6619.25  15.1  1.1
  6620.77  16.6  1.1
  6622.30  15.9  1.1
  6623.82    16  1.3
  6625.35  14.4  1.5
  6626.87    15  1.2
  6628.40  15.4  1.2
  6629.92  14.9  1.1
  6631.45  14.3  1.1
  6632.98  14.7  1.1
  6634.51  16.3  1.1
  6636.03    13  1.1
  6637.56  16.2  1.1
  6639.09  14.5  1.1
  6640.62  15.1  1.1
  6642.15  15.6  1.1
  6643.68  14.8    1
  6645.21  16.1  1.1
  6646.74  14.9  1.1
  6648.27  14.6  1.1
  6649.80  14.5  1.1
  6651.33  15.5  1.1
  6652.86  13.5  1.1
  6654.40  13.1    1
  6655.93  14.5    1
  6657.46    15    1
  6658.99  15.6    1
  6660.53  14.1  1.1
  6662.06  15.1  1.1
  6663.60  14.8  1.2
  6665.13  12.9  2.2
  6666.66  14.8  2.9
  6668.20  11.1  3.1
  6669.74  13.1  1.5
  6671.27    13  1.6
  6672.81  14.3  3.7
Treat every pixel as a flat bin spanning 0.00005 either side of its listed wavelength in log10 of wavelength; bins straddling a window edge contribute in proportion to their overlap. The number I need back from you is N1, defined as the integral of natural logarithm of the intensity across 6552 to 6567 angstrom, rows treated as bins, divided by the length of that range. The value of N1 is 2.64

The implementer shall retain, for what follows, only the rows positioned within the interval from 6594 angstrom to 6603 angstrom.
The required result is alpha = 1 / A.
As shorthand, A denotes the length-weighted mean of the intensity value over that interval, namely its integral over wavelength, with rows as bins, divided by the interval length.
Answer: 0.071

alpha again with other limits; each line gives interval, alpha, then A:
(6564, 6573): 0.068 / 14.8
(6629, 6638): 0.067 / 14.9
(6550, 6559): 0.069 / 14.6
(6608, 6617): 0.065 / 15.4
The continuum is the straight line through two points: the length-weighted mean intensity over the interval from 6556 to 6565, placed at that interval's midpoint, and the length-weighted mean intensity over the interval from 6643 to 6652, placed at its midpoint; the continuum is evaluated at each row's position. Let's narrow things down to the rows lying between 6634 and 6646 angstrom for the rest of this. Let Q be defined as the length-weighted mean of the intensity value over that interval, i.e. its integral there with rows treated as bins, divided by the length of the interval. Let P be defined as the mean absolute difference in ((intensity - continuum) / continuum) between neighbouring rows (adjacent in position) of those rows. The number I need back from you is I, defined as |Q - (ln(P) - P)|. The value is 17.5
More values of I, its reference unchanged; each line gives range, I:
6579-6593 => 19.1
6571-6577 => 17.7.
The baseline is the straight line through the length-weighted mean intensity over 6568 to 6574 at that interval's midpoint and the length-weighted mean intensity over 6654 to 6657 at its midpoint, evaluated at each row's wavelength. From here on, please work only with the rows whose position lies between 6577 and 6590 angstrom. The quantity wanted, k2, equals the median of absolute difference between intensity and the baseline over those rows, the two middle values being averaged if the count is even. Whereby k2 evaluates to 1.77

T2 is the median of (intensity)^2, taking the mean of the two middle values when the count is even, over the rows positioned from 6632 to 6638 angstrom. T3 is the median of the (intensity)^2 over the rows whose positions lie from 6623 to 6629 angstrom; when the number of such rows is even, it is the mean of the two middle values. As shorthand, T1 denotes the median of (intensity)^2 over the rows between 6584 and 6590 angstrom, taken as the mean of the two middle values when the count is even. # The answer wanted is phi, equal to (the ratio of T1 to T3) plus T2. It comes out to 241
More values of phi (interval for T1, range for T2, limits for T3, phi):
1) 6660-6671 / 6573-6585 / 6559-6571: 260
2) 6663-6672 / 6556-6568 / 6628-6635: 193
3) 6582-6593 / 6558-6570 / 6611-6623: 203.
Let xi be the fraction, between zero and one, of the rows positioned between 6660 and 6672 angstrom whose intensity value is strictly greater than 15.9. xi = 0.0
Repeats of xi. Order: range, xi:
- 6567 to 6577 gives 0.3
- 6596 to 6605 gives 0.2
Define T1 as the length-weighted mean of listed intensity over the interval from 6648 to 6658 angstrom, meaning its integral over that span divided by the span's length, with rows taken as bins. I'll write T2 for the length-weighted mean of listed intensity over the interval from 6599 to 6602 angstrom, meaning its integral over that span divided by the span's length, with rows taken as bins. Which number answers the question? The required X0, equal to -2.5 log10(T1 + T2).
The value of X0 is -3.65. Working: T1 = 14.4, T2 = 14.5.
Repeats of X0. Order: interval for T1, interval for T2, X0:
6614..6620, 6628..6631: -3.70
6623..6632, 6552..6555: -3.70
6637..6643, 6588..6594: -3.73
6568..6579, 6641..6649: -3.71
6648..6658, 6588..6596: -3.68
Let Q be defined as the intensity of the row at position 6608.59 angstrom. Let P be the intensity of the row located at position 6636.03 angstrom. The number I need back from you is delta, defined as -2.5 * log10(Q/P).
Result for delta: -0.3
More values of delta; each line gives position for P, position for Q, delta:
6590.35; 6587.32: 0.0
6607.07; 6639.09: 0.1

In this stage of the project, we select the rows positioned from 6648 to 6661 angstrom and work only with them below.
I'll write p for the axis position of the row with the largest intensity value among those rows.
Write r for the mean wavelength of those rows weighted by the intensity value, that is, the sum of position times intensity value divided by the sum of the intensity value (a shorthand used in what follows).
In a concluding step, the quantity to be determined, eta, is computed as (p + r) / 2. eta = 6656.7 angstrom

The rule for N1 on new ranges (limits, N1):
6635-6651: 2.71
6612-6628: 2.73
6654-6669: 2.64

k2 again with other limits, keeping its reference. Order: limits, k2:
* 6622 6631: 0.78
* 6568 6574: 0.75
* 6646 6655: 0.66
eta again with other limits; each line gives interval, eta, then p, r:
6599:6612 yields 6607.1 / 6608.59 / 6605.6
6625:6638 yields 6633.0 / 6634.51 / 6631.5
